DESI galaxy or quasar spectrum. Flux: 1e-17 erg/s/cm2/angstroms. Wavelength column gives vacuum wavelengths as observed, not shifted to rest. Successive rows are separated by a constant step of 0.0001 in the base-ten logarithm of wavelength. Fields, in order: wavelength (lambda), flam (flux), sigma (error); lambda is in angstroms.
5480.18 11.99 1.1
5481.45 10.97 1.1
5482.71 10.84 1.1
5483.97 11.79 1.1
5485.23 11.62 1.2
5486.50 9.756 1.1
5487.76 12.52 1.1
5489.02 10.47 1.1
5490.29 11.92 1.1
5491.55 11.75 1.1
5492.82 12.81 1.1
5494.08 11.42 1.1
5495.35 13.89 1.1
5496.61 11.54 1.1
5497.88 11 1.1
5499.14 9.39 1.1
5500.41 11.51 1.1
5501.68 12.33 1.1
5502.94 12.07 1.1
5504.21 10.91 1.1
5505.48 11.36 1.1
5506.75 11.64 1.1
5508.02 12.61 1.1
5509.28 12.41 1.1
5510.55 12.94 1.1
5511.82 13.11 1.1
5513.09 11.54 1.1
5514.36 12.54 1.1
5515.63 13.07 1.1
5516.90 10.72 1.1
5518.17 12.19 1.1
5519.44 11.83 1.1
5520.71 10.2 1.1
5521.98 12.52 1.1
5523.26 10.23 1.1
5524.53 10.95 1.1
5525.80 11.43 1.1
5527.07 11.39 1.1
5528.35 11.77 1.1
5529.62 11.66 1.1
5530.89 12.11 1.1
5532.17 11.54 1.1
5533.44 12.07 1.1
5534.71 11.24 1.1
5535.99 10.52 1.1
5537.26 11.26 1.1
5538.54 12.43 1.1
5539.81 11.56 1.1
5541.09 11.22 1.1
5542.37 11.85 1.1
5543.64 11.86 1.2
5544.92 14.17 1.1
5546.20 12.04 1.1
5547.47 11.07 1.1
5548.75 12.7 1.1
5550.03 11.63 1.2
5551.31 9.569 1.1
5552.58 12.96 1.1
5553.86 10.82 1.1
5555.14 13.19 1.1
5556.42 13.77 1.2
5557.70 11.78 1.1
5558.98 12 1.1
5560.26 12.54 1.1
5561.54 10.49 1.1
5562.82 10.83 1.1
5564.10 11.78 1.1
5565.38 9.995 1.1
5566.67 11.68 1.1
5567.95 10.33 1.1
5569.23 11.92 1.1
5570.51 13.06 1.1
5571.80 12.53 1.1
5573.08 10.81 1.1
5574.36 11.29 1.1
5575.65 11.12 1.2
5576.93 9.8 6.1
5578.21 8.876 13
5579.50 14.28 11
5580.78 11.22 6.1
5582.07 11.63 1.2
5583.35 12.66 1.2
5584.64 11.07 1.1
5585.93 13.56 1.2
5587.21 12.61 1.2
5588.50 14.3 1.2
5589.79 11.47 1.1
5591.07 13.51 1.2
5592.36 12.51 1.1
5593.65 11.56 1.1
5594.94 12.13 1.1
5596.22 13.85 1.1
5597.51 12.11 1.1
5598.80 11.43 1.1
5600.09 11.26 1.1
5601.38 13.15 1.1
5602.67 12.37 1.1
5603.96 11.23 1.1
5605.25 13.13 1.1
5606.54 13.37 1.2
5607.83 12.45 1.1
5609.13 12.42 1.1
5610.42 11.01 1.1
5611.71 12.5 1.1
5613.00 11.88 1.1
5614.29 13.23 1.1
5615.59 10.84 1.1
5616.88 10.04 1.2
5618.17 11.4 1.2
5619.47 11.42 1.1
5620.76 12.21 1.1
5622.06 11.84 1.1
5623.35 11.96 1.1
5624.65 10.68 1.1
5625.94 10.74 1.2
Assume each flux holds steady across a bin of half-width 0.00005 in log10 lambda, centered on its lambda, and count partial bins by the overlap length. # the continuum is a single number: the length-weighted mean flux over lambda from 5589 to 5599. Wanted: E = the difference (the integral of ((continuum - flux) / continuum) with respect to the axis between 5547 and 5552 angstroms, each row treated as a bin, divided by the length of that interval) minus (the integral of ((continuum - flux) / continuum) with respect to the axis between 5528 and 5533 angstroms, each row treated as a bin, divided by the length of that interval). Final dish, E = 0.041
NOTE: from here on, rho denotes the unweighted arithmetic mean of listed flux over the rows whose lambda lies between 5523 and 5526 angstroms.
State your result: 10.9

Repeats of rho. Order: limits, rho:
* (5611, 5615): 12.5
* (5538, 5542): 11.7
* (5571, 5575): 11.5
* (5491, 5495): 12.0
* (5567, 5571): 11.8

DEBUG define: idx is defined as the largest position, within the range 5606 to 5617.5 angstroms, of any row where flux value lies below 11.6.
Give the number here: 5616.88 angstroms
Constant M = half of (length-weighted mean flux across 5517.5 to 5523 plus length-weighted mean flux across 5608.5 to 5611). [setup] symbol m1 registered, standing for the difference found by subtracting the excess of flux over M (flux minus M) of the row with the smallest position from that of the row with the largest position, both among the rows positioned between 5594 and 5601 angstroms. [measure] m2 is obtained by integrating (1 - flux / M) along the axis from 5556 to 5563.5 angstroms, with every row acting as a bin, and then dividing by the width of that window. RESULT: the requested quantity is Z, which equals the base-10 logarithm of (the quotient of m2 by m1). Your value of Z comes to -1.72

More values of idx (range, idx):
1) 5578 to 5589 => 5584.64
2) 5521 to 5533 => 5532.17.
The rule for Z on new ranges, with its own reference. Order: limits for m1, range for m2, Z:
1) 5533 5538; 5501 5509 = -1.69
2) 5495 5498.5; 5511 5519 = -1.79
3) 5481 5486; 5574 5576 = -1.23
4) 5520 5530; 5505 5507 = -2.00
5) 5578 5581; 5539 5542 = -2.23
